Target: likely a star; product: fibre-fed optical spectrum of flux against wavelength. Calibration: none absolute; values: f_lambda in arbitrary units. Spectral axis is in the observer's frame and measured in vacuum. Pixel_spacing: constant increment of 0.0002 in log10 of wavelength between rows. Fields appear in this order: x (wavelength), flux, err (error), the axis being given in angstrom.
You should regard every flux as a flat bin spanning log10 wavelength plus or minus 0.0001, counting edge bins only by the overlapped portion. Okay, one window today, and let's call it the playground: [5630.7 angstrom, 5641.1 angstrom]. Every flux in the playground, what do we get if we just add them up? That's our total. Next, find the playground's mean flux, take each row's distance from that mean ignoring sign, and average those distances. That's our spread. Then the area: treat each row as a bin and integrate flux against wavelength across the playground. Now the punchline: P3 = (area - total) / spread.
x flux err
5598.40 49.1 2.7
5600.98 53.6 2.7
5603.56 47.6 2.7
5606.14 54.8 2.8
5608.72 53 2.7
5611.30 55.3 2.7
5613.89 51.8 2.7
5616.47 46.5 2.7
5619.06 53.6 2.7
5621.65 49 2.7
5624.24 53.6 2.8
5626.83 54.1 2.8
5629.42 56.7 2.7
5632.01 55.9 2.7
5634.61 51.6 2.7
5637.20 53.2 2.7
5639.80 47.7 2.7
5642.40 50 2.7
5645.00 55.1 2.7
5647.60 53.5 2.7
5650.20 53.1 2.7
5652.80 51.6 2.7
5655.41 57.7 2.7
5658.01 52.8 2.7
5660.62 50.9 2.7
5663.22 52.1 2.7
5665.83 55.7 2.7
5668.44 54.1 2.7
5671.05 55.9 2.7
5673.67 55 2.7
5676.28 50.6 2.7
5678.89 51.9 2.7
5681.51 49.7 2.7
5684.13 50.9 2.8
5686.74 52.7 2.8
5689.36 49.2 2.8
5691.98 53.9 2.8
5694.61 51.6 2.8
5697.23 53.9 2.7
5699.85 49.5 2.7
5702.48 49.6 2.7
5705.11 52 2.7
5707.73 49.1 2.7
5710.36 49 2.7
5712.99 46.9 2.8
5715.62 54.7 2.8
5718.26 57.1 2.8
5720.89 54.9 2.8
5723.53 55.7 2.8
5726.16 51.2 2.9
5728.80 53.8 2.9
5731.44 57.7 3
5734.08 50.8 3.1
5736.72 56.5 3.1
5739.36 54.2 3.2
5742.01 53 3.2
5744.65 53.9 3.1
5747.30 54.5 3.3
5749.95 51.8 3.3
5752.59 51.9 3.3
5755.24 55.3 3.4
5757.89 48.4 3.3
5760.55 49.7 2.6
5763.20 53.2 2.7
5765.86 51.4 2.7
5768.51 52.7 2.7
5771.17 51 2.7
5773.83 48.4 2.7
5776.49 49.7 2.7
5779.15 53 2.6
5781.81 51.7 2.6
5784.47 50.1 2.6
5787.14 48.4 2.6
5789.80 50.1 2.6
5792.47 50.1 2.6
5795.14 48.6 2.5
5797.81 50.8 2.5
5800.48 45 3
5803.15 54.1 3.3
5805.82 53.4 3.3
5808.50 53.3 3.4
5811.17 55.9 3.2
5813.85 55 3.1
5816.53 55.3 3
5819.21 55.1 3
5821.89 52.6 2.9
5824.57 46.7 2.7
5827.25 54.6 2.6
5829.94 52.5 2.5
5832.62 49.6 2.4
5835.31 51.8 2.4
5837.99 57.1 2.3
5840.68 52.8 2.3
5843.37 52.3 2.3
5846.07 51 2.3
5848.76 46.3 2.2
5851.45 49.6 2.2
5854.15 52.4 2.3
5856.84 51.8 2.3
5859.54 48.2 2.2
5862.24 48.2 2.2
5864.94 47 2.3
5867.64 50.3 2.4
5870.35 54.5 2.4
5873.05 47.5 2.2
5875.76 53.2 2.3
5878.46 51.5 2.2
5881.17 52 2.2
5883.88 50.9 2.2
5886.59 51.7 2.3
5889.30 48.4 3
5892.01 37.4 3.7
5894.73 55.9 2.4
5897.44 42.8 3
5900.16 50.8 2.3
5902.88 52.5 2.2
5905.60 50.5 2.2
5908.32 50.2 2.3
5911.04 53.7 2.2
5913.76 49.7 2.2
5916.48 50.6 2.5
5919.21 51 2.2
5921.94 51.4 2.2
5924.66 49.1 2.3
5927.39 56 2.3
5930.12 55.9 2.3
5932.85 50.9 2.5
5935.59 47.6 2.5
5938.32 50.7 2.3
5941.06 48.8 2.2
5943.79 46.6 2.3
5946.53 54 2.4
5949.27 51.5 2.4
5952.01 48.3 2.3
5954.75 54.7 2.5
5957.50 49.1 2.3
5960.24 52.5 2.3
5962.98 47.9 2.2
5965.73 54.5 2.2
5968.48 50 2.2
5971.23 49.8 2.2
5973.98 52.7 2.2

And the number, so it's 136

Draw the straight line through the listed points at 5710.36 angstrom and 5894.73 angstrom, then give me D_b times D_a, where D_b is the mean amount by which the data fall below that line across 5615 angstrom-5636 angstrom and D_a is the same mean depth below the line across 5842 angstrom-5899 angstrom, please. -36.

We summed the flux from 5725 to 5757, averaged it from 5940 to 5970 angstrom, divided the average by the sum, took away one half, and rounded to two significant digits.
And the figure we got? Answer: -0.42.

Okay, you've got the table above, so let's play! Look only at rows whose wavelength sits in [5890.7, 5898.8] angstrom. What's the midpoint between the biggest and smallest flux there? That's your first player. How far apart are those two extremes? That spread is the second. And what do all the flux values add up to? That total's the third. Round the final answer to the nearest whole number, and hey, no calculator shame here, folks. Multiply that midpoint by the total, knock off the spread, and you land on 6331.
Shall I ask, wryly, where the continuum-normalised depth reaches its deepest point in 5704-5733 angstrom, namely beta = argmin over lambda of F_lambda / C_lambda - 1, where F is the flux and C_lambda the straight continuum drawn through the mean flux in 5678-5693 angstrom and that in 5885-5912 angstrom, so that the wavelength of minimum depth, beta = 5712.99 angstrom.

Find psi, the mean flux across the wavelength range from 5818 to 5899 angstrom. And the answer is 50.5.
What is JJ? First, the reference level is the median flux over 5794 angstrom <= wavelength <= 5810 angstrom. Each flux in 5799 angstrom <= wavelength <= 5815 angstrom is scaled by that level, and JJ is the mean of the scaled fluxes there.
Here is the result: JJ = 1.01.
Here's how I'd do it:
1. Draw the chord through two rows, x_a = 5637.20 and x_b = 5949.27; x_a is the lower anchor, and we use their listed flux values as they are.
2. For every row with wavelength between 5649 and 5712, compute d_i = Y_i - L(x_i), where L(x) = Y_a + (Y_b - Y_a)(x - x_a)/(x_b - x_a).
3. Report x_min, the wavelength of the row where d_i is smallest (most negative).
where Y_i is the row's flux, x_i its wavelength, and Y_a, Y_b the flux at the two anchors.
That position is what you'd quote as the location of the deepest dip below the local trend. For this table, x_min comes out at 5710.36 angstrom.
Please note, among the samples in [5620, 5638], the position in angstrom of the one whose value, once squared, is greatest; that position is 5629.42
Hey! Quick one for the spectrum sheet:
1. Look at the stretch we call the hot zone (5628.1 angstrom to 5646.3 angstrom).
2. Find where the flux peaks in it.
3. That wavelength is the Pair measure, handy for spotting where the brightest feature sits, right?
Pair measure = 5629.42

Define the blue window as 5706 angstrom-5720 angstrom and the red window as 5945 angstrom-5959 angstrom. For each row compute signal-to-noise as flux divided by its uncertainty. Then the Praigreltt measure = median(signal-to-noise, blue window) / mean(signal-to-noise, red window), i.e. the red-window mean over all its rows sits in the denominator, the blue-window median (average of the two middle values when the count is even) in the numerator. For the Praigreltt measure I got 0.84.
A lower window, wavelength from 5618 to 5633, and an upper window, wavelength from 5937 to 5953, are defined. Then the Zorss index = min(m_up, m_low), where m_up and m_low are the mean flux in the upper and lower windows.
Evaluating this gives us 50.0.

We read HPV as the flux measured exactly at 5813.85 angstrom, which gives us 55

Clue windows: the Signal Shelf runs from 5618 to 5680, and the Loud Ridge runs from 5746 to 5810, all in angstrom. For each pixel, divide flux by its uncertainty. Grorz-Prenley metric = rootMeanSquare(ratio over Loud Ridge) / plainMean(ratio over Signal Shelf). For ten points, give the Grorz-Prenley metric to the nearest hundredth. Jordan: 0.92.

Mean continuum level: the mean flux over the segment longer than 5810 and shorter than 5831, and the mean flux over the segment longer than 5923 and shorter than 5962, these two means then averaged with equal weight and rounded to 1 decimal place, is 52.3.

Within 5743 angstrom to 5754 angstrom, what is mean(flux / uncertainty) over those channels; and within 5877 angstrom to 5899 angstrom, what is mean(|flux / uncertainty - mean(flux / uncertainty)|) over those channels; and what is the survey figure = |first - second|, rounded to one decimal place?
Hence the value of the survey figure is 11.8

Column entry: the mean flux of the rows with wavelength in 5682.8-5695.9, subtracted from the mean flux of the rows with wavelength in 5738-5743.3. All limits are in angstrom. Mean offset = 1.9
